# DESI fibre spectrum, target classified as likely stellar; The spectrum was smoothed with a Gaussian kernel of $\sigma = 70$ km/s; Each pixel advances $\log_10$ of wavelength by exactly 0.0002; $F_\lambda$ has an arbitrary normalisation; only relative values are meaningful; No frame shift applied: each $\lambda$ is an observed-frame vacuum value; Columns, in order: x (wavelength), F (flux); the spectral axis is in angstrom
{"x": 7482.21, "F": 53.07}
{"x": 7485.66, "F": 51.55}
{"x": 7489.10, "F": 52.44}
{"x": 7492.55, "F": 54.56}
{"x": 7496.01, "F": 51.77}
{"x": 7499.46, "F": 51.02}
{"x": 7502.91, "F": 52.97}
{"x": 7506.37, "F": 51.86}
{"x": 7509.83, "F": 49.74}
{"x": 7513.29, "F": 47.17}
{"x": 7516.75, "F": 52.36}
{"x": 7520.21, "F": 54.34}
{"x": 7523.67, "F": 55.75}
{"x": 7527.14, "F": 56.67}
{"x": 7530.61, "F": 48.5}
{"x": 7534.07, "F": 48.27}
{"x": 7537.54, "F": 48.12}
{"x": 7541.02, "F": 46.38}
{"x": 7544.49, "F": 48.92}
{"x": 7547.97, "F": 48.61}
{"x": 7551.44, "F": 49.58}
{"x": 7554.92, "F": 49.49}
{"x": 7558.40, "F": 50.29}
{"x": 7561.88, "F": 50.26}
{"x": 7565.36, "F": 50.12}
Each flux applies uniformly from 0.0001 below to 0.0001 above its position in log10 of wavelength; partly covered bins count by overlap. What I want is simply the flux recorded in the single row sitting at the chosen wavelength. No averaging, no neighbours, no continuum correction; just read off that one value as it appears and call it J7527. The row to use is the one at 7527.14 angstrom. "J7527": 56.67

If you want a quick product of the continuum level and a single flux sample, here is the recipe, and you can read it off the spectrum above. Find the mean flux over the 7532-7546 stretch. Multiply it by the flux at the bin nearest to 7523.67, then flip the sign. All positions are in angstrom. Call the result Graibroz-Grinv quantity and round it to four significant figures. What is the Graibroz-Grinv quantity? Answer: -2672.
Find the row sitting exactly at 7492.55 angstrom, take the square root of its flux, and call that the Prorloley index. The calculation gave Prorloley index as 7.39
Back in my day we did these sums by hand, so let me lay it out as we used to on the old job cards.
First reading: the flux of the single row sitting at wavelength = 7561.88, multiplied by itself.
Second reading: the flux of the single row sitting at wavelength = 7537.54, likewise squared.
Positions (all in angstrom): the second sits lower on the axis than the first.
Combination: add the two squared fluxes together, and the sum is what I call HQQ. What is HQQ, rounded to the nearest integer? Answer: 4842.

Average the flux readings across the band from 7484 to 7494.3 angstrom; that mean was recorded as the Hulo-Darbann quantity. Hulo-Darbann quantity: 52.9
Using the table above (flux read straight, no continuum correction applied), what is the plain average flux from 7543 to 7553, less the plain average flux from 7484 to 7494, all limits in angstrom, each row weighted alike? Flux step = -3.8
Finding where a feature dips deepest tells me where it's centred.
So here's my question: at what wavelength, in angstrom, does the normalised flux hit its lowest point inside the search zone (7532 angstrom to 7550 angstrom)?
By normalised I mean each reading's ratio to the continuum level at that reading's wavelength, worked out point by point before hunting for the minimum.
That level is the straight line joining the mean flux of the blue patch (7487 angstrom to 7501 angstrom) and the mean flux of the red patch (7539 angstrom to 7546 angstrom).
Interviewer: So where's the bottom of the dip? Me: 7541.02 angstrom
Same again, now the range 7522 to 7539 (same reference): 7530.61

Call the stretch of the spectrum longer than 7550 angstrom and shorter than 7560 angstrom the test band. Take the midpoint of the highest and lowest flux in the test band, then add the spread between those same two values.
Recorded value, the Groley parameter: 51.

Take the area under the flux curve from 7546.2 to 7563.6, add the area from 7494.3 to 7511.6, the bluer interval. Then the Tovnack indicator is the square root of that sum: 41.9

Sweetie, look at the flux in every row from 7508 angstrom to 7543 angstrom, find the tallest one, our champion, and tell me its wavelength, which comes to 7527.14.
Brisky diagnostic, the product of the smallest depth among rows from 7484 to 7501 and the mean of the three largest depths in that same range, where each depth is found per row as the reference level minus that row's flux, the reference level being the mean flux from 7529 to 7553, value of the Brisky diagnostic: 19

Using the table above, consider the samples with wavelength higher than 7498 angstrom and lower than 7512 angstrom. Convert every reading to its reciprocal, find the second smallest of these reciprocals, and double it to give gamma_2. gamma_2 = 0.039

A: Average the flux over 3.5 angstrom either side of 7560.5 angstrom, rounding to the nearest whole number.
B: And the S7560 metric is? 50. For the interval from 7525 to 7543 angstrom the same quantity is 50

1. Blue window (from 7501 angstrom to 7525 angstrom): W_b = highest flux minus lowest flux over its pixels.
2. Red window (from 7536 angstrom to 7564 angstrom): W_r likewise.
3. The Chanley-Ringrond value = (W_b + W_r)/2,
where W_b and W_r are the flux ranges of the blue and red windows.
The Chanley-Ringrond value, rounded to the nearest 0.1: 6.2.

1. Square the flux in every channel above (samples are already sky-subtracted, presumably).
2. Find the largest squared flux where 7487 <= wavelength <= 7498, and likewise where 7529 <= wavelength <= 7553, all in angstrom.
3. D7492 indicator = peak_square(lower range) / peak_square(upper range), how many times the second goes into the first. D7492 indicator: 1.21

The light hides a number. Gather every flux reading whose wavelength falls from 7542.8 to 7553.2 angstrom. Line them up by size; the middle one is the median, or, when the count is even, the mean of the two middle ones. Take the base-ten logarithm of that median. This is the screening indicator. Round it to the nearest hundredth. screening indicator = 1.69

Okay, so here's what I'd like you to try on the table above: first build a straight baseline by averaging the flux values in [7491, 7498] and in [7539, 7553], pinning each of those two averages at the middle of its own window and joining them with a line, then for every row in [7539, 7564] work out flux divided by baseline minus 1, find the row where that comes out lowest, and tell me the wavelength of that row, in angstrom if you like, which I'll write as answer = 7541.02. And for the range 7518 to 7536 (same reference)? 7530.61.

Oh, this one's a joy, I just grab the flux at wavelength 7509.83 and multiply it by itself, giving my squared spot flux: 2474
